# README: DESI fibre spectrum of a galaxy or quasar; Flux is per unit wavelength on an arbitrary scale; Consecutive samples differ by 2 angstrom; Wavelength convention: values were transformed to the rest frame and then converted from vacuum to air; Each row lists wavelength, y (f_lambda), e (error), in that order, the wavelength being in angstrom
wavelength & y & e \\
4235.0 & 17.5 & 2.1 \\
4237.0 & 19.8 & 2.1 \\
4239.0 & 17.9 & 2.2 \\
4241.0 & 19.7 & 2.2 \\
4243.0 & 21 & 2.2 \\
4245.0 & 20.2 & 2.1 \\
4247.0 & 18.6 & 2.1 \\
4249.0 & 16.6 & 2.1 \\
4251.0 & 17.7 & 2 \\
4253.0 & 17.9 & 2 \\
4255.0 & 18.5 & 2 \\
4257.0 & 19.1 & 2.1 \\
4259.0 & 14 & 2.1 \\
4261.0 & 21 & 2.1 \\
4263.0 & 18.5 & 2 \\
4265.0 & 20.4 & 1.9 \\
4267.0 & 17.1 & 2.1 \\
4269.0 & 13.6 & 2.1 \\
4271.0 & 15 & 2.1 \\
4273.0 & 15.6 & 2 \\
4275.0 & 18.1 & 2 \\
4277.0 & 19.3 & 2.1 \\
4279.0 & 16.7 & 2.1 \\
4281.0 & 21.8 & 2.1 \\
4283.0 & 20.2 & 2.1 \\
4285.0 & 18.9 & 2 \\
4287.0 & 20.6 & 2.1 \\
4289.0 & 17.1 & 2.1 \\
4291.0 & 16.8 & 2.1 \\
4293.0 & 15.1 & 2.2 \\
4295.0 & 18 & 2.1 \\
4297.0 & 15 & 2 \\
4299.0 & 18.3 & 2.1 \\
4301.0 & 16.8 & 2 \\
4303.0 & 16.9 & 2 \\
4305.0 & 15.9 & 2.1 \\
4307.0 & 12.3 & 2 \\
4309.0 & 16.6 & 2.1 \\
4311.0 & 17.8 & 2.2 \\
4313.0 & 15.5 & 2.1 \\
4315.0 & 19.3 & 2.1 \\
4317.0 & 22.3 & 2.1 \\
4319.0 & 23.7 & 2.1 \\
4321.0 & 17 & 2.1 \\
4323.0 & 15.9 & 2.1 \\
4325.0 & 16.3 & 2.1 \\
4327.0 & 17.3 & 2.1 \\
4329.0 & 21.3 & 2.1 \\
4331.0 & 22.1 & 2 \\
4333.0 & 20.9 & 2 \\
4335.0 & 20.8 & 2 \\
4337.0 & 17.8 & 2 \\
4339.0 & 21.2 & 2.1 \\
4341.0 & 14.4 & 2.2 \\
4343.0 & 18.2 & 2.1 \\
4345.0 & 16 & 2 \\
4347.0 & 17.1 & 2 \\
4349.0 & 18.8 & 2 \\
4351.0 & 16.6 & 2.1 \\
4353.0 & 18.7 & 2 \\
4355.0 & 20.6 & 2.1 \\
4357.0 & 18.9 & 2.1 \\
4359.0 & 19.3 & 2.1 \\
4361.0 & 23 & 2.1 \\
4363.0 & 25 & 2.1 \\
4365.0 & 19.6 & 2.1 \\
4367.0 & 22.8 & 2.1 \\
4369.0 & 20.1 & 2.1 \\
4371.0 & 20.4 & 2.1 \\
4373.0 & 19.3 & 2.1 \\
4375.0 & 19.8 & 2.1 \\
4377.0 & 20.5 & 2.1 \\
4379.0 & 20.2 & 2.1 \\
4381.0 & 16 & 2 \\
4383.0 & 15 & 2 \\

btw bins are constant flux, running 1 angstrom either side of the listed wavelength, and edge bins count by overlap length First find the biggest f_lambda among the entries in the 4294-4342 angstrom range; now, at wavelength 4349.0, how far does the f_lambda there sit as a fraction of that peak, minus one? -0.21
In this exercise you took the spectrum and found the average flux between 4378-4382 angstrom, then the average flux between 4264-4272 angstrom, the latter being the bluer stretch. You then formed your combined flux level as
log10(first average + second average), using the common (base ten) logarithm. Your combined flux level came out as 1.539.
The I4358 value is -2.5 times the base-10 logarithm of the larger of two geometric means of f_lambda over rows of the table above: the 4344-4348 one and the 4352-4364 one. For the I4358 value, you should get -3.29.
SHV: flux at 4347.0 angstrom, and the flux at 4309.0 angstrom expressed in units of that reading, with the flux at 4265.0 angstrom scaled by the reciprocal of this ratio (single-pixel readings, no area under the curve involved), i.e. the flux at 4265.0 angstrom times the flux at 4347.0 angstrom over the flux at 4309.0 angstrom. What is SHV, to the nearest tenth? 21.0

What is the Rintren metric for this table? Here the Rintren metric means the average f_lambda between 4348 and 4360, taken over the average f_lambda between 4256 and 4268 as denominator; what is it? 1.03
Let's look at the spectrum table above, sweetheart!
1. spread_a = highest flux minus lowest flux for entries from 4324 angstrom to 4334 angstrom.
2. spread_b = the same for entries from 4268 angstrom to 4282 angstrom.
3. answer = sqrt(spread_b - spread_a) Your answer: 1.55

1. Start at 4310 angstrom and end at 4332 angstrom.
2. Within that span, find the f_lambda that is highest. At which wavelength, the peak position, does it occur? 4319.0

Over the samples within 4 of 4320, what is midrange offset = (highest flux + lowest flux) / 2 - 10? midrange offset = 9.8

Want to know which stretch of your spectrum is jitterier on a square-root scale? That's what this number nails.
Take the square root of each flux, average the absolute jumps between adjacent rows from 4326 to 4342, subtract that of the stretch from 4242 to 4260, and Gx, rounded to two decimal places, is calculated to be 0.14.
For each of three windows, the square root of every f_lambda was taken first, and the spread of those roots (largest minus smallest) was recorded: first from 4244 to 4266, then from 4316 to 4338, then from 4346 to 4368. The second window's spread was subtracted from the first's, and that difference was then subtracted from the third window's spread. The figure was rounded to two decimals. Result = 0.97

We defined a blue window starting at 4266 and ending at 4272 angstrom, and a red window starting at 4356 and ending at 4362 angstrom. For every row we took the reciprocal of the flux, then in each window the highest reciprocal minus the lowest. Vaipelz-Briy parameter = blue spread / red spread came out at 1.60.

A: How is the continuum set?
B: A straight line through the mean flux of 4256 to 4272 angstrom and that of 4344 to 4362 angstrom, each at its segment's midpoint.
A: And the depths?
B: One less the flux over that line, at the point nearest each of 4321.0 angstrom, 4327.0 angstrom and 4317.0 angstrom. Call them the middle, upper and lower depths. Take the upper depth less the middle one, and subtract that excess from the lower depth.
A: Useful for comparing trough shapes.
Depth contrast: -0.2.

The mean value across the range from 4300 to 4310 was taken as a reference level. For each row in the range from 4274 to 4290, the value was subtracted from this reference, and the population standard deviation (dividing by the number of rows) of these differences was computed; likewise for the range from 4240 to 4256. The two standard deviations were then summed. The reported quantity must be 3.0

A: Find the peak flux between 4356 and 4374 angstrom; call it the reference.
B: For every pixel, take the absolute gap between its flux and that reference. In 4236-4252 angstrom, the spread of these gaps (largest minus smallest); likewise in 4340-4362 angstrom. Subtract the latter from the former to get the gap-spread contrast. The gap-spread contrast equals -4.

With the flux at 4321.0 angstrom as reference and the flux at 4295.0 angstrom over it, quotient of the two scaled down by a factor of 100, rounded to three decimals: 0.011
